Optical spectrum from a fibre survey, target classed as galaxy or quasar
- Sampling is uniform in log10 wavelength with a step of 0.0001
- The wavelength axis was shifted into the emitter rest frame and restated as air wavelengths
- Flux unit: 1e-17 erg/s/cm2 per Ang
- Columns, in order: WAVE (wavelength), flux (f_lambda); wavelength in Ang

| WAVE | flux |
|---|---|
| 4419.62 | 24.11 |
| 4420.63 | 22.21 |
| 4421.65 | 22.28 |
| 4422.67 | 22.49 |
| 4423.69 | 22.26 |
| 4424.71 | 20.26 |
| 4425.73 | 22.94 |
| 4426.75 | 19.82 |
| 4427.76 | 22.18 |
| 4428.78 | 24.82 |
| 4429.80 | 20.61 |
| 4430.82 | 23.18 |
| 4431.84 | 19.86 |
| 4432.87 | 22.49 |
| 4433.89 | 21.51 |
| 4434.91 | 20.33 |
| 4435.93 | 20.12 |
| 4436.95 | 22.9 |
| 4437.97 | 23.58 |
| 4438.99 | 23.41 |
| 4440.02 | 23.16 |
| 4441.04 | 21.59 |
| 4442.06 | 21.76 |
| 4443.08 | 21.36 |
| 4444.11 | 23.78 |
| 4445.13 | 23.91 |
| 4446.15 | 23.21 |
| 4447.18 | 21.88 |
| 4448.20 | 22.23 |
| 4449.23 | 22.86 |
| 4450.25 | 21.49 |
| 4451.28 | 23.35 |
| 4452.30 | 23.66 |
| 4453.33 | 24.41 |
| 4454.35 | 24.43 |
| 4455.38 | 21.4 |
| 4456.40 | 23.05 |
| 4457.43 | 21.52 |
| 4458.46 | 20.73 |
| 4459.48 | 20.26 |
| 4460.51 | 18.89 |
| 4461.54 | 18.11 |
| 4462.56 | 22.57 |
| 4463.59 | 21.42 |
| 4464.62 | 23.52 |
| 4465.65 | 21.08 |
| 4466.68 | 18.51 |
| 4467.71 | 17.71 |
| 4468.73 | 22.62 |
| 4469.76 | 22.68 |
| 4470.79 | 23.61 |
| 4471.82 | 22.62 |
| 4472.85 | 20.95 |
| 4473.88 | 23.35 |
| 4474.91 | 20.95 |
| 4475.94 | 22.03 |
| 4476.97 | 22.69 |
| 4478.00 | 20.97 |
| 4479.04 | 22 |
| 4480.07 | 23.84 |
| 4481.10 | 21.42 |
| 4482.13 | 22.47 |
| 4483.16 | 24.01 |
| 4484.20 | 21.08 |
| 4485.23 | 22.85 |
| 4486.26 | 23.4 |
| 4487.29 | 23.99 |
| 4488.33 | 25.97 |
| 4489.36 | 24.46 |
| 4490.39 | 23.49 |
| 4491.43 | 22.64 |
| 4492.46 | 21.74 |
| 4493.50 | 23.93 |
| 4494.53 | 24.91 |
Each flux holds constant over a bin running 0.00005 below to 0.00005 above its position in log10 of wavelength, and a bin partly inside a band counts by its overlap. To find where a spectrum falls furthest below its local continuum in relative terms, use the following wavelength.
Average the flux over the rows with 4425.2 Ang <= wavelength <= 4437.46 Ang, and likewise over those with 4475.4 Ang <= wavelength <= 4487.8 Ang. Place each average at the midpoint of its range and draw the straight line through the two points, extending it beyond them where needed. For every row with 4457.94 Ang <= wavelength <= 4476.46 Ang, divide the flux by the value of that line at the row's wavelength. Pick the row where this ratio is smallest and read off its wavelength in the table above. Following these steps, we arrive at 4467.71 Ang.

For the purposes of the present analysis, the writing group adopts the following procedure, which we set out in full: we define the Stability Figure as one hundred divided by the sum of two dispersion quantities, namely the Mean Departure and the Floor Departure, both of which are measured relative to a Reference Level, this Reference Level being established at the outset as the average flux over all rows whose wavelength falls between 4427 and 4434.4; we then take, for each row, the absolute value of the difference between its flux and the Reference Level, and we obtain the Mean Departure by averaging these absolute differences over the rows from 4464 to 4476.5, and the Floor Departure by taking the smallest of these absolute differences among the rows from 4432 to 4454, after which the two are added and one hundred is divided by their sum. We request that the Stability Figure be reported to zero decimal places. 64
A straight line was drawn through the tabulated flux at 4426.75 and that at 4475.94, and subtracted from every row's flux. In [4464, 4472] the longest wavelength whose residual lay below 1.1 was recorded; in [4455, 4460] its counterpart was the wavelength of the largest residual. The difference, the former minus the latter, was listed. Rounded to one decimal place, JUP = 15.4 Ang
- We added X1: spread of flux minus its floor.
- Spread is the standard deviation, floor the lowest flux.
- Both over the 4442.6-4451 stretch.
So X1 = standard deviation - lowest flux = -20.4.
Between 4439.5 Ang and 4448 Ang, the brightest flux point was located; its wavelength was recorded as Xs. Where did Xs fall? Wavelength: 4445.13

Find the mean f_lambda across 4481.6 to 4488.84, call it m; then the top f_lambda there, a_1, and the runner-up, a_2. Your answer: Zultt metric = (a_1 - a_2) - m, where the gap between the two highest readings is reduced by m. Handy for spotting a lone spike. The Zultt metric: -21.4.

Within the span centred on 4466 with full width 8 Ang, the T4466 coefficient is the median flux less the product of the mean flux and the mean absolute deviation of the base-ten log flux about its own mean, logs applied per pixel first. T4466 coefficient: 21.3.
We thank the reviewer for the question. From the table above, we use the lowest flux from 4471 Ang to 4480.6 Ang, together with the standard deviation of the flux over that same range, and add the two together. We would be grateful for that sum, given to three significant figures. 22.0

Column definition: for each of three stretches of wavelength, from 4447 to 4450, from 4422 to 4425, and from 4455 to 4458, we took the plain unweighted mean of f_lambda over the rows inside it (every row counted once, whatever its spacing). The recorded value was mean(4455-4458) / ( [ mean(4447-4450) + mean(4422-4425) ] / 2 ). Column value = 1.00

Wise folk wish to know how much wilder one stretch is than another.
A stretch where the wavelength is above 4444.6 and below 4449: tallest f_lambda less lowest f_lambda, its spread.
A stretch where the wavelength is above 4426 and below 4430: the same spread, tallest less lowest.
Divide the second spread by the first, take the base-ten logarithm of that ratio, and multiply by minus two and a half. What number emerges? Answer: -0.98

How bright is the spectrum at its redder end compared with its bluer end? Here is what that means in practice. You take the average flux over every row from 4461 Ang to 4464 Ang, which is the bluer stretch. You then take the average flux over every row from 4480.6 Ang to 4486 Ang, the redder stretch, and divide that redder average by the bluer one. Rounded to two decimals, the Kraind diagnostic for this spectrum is 1.08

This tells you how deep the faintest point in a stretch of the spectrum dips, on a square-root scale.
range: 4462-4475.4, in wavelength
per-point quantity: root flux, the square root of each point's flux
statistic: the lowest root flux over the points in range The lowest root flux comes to 4.2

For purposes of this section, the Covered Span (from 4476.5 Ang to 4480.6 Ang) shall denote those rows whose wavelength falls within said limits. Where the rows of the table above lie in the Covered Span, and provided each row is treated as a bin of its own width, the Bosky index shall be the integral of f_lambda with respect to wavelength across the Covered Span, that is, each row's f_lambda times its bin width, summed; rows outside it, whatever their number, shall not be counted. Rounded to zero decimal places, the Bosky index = 92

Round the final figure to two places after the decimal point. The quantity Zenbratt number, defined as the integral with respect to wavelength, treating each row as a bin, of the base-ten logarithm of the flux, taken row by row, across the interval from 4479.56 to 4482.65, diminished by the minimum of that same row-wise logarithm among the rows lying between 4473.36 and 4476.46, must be 2.87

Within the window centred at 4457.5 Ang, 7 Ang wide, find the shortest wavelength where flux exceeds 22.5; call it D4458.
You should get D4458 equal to 4454.35 Ang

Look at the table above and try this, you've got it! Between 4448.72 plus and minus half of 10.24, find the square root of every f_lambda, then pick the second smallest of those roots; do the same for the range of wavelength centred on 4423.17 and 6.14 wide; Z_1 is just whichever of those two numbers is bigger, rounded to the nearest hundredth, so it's 4.71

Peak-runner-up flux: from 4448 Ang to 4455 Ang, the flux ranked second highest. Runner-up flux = 24.41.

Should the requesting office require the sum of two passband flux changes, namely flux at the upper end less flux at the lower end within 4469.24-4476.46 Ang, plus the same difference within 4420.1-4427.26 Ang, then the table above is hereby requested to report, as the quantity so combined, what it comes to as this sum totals -3.0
